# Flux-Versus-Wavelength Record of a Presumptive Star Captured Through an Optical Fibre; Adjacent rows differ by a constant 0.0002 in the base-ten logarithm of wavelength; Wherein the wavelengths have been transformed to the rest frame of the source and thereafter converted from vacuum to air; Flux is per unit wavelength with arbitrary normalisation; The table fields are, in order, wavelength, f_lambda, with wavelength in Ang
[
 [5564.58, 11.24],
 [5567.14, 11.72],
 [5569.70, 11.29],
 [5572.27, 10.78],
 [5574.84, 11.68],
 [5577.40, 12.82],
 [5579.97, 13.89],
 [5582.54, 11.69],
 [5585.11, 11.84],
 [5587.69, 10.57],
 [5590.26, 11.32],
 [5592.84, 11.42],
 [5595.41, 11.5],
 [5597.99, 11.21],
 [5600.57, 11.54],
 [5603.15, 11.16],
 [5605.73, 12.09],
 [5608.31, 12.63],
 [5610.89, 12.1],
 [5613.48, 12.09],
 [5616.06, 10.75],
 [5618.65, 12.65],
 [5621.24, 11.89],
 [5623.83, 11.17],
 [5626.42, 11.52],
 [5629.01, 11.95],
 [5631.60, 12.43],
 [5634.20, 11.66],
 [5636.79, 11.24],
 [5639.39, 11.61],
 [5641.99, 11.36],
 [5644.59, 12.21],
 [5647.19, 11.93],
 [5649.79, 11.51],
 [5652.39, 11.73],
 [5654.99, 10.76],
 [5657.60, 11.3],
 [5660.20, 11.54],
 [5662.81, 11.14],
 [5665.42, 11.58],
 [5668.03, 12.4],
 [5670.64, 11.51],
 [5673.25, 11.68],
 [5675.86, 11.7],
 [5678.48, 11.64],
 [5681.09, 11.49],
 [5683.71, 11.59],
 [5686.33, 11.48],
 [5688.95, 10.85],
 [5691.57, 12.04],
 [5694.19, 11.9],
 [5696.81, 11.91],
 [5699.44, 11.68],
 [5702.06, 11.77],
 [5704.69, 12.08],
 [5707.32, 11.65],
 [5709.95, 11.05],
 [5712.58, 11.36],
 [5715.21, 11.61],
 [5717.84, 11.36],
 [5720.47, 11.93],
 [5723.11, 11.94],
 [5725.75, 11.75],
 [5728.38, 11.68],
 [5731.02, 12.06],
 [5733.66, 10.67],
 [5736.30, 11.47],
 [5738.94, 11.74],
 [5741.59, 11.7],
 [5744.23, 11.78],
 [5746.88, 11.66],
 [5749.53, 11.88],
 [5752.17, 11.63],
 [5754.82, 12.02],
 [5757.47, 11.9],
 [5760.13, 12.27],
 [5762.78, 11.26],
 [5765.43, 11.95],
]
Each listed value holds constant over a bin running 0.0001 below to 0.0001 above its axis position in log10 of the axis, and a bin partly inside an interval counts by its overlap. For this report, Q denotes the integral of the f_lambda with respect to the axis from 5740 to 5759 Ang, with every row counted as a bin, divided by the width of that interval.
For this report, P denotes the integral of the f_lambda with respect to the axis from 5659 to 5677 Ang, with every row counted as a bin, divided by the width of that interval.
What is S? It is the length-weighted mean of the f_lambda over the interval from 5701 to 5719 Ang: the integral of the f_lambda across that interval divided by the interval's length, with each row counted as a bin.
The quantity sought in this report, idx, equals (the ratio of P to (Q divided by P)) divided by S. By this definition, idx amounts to 1.00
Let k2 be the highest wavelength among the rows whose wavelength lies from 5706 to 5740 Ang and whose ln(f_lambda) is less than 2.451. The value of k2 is 5736.30 Ang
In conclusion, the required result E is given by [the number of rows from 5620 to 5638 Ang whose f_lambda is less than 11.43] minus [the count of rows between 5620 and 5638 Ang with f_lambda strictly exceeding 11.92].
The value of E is 0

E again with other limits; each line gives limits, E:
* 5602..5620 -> -3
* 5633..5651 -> 0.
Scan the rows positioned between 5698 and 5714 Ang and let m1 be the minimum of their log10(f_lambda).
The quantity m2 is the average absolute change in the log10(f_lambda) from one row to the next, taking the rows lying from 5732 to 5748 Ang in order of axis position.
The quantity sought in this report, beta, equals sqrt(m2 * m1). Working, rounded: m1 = 1.043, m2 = 0.010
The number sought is 0.103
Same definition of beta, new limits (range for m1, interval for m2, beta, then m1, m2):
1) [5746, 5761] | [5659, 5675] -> 0.146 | 1.066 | 0.020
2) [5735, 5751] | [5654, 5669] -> 0.140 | 1.060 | 0.018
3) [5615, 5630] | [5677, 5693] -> 0.131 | 1.031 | 0.017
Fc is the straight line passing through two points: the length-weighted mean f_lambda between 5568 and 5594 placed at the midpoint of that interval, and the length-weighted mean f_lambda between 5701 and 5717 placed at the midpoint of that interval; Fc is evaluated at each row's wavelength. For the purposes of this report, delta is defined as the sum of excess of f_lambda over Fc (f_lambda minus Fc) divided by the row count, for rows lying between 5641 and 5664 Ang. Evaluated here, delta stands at -0.15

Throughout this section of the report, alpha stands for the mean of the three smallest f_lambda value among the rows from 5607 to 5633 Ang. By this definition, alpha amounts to 11.1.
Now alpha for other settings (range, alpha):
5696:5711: 11.5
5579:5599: 11.0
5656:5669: 11.3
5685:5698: 11.4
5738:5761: 11.7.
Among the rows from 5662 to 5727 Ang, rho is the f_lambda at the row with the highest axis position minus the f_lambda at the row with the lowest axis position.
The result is 0.6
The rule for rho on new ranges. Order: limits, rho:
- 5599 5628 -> 0.0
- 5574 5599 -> -0.5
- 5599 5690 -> -0.7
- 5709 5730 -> 0.6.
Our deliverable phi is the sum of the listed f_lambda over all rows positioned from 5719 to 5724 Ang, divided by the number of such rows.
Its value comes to 11.9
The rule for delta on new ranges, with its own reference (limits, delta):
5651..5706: 0.00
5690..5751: 0.12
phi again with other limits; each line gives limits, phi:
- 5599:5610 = 11.9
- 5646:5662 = 11.5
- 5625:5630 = 11.7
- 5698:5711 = 11.6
